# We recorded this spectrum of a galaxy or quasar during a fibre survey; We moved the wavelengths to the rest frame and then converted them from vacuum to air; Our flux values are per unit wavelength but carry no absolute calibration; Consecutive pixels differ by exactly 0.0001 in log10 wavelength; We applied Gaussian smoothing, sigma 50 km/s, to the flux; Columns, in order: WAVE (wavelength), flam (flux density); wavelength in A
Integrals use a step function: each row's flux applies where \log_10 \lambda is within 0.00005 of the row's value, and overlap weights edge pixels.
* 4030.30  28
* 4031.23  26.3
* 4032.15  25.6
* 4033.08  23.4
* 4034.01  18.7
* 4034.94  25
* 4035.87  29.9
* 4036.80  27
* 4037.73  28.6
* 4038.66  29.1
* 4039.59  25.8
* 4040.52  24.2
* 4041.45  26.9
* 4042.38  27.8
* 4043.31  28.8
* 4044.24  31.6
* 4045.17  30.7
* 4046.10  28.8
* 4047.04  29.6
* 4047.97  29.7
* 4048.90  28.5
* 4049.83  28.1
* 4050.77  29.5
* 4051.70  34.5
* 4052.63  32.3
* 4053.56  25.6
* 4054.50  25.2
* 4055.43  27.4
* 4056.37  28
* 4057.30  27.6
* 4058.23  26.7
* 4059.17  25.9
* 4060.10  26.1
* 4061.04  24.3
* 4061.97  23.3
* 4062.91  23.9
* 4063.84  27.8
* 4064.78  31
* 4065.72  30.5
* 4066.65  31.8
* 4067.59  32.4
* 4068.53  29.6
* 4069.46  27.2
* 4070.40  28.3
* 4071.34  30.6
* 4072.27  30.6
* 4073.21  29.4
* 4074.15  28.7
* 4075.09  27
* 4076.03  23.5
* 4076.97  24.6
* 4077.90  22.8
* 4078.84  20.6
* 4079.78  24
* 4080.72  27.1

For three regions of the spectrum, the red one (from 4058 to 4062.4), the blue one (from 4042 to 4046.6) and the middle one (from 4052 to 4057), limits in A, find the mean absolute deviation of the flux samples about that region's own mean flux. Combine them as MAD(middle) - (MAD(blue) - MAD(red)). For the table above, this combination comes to 1.8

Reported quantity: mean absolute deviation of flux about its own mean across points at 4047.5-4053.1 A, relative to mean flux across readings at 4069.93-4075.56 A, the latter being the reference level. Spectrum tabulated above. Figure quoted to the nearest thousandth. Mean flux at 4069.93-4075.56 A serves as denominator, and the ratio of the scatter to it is 0.068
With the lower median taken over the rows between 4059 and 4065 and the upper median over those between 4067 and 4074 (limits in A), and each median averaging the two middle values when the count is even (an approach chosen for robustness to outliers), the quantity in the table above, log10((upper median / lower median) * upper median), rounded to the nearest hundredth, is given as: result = 1.53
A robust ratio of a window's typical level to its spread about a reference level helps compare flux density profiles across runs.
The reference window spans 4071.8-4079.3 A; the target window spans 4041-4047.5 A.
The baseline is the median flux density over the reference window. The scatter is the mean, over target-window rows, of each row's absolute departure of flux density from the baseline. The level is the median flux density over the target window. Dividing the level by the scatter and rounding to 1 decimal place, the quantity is 8.5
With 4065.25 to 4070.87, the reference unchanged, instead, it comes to 7.2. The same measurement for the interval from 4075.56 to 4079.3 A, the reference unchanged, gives 7.9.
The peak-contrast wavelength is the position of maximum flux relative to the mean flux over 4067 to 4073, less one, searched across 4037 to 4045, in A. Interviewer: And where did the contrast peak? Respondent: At 4044.24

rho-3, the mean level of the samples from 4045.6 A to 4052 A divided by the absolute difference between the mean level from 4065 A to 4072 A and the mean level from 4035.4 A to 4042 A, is 11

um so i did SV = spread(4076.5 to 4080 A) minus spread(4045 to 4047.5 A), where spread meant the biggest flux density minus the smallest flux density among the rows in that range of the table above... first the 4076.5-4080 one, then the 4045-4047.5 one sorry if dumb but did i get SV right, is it 2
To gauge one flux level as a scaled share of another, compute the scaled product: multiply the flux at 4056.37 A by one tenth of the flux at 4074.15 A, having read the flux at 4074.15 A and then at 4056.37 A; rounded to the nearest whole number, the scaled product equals 80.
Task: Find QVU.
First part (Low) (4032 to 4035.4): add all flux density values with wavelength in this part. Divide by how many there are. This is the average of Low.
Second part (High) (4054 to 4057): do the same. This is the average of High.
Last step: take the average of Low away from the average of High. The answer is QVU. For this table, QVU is 4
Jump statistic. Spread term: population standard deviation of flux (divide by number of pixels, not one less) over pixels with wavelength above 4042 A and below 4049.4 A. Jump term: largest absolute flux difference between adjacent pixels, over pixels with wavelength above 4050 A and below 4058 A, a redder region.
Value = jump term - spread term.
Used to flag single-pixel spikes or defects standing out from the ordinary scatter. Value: 5.54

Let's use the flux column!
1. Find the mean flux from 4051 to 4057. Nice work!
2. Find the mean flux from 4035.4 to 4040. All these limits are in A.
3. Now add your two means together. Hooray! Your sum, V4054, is 56.9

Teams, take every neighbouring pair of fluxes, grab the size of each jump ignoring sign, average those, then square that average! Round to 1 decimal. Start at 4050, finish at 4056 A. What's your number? 10.9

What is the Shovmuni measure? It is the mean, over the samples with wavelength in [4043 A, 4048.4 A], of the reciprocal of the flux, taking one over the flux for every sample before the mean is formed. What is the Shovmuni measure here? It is 0.0335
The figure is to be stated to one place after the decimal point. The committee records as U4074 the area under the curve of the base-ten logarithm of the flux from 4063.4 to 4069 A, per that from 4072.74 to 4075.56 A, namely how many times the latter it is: 2.0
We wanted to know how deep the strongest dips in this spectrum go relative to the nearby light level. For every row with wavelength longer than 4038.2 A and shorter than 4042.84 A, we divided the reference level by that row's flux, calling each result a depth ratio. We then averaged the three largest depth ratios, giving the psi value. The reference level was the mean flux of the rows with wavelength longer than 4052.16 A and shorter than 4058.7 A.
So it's 1.08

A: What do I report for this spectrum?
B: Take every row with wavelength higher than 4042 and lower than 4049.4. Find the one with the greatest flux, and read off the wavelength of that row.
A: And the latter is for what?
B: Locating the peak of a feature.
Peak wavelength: 4044.24 A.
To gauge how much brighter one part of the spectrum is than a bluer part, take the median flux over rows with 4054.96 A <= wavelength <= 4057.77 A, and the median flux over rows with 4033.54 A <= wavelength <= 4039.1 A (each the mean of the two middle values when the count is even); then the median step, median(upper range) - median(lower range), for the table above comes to 0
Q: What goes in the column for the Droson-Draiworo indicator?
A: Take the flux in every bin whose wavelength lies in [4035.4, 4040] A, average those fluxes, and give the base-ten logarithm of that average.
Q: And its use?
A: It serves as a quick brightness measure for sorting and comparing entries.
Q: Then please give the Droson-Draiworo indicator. 1.45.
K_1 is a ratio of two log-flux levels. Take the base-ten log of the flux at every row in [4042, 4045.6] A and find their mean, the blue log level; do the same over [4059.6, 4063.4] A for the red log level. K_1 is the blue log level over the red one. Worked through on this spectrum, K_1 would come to 1.06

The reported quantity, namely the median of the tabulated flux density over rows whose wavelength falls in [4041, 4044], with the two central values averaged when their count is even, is 27.8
